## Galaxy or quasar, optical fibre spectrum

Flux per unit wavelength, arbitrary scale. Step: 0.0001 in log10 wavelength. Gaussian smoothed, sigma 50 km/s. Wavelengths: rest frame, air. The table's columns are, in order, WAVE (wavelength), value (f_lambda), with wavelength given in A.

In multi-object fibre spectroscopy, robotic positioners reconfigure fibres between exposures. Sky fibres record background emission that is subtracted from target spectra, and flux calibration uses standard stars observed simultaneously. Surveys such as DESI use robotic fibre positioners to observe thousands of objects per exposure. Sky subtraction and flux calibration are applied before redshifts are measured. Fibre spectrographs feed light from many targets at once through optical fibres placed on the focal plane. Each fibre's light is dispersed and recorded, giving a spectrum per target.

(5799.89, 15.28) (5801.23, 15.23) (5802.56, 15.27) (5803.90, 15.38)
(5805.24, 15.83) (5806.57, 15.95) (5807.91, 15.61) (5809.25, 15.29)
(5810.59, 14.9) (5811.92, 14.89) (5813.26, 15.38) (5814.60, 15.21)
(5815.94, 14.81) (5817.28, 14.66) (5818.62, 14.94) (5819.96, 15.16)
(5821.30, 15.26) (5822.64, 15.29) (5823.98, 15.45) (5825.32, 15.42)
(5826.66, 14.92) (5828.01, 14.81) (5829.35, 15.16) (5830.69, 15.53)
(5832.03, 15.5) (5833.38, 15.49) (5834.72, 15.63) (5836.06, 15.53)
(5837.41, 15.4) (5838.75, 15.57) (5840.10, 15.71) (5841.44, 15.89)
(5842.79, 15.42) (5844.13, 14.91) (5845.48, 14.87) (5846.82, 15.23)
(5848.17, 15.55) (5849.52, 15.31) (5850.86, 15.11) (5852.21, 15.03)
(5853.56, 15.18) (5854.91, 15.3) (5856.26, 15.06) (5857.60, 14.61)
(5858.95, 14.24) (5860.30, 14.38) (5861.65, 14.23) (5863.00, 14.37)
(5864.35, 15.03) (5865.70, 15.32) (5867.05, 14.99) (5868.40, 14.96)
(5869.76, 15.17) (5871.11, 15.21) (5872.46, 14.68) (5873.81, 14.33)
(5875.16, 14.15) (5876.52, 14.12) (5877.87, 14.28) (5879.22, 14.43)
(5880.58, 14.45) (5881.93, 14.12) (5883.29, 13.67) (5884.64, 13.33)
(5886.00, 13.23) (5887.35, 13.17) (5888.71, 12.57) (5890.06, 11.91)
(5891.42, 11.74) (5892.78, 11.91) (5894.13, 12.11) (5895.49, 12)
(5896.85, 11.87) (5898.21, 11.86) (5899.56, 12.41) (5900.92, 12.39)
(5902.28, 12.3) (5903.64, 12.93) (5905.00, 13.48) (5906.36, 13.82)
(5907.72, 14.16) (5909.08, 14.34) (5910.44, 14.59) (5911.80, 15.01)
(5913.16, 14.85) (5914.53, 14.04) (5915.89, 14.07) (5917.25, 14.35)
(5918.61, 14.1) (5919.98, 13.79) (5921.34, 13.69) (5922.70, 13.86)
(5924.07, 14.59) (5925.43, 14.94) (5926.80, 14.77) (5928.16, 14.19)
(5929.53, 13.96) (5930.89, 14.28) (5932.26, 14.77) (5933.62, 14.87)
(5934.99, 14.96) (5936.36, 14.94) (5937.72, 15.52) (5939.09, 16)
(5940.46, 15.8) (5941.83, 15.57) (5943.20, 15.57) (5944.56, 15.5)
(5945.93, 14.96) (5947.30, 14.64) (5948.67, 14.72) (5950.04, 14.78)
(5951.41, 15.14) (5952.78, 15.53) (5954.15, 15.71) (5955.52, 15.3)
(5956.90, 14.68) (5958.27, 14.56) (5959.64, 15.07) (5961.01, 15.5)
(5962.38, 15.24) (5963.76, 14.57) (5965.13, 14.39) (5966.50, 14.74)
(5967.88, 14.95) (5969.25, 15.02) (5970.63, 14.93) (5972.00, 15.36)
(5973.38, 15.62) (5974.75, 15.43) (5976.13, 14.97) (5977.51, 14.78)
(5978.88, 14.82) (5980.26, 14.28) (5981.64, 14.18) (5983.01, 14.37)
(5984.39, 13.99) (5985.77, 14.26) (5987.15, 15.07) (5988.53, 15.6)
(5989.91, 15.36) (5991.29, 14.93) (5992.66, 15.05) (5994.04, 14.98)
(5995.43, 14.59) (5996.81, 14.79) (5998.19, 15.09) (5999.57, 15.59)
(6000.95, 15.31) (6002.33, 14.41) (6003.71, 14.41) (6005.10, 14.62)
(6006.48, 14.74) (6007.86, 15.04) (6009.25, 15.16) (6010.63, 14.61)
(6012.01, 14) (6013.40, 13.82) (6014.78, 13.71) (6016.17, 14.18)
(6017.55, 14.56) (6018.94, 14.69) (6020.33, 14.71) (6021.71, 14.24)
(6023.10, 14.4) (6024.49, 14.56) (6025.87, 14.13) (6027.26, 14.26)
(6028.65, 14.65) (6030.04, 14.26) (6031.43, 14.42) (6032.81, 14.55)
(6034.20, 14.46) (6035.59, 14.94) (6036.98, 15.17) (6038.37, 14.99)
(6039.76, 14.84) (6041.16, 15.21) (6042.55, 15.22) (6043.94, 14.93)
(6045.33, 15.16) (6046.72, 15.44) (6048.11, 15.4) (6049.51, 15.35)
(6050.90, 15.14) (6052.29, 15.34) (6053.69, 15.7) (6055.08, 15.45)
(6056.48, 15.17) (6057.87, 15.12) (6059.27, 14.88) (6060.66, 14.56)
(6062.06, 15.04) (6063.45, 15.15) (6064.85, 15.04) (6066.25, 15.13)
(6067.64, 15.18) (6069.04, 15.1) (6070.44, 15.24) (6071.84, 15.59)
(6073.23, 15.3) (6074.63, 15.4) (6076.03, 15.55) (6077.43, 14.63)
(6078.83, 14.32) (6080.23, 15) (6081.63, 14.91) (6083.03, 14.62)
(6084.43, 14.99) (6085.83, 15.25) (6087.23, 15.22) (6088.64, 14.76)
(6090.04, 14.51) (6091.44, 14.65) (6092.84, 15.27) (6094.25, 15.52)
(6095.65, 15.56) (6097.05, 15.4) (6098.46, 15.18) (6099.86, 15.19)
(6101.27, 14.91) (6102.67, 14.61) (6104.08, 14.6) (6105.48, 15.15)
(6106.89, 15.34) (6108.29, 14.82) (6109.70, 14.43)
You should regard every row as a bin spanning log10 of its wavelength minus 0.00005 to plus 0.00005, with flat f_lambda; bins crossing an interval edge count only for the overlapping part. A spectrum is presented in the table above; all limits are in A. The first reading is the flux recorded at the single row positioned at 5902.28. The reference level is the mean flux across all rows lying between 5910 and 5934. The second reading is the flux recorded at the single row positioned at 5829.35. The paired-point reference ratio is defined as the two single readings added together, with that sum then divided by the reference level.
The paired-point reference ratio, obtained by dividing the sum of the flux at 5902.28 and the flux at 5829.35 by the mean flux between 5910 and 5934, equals 1.91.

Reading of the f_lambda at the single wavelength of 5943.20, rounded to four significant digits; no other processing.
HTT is 15.57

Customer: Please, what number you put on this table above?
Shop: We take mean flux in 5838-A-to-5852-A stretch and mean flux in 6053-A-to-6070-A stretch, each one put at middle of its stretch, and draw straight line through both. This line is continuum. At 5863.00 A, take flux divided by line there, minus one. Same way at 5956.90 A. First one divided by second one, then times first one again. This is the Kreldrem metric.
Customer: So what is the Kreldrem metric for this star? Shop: -0.11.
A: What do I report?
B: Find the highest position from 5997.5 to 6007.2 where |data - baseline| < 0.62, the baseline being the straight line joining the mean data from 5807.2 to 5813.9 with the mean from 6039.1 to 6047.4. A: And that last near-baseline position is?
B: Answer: 6006.48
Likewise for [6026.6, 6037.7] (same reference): 6036.98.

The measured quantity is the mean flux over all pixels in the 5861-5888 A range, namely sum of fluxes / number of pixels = 14.4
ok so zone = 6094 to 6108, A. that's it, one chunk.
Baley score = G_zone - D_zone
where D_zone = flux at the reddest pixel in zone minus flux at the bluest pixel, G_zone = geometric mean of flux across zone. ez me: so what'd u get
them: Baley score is 15.3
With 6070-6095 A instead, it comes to 14.8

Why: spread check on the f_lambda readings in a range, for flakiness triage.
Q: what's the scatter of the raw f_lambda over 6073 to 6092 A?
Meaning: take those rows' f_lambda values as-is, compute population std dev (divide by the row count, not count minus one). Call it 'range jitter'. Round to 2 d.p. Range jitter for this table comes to 0.36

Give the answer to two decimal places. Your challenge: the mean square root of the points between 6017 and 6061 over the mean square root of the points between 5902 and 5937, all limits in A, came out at 1.02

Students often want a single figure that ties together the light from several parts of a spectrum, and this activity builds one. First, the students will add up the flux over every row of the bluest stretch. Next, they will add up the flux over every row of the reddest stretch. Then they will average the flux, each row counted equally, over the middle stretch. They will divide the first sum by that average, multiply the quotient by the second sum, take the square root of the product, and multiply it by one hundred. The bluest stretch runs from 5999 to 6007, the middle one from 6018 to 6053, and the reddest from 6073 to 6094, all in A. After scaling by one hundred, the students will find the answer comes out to 3673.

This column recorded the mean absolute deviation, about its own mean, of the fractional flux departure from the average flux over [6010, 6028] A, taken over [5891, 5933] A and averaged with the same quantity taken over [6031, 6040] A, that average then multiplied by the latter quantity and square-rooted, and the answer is 0.027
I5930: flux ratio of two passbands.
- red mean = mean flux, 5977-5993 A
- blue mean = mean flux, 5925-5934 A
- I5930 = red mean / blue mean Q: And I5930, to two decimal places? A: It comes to 1.01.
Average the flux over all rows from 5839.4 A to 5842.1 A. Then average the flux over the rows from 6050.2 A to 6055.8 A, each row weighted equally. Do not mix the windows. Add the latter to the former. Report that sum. 31.2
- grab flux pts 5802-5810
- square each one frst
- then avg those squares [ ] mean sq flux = 242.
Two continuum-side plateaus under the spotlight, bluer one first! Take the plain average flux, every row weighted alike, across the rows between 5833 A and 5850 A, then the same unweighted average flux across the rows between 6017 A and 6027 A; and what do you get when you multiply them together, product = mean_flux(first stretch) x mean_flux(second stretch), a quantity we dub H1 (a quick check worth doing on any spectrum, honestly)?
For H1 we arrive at 223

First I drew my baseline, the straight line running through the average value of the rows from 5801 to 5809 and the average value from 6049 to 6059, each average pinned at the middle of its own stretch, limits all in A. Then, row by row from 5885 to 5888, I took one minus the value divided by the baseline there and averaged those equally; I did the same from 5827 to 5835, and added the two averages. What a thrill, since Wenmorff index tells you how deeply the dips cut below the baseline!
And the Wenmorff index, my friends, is 0.16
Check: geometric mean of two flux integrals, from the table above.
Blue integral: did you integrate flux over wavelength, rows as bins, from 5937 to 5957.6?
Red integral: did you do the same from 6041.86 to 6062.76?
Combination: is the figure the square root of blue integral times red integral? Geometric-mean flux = 316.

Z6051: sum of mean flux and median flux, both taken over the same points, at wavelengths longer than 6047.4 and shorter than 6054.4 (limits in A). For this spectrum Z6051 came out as 30.7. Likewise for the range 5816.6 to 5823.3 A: 30.2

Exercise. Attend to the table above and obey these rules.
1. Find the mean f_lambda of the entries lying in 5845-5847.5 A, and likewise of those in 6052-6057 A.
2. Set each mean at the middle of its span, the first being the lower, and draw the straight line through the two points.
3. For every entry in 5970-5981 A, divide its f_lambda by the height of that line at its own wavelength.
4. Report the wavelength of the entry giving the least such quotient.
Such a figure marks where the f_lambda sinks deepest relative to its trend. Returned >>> 5980.26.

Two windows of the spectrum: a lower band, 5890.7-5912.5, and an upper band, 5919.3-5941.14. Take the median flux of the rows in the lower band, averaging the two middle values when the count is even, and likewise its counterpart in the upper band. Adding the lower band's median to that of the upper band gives 27.2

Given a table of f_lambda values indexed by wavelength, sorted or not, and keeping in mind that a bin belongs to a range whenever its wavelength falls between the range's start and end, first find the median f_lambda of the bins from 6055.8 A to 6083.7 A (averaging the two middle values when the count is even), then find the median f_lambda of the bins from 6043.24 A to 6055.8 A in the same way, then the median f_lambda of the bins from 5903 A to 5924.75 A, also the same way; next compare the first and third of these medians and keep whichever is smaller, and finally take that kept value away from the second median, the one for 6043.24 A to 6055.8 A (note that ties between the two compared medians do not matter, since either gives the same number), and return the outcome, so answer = 1.3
